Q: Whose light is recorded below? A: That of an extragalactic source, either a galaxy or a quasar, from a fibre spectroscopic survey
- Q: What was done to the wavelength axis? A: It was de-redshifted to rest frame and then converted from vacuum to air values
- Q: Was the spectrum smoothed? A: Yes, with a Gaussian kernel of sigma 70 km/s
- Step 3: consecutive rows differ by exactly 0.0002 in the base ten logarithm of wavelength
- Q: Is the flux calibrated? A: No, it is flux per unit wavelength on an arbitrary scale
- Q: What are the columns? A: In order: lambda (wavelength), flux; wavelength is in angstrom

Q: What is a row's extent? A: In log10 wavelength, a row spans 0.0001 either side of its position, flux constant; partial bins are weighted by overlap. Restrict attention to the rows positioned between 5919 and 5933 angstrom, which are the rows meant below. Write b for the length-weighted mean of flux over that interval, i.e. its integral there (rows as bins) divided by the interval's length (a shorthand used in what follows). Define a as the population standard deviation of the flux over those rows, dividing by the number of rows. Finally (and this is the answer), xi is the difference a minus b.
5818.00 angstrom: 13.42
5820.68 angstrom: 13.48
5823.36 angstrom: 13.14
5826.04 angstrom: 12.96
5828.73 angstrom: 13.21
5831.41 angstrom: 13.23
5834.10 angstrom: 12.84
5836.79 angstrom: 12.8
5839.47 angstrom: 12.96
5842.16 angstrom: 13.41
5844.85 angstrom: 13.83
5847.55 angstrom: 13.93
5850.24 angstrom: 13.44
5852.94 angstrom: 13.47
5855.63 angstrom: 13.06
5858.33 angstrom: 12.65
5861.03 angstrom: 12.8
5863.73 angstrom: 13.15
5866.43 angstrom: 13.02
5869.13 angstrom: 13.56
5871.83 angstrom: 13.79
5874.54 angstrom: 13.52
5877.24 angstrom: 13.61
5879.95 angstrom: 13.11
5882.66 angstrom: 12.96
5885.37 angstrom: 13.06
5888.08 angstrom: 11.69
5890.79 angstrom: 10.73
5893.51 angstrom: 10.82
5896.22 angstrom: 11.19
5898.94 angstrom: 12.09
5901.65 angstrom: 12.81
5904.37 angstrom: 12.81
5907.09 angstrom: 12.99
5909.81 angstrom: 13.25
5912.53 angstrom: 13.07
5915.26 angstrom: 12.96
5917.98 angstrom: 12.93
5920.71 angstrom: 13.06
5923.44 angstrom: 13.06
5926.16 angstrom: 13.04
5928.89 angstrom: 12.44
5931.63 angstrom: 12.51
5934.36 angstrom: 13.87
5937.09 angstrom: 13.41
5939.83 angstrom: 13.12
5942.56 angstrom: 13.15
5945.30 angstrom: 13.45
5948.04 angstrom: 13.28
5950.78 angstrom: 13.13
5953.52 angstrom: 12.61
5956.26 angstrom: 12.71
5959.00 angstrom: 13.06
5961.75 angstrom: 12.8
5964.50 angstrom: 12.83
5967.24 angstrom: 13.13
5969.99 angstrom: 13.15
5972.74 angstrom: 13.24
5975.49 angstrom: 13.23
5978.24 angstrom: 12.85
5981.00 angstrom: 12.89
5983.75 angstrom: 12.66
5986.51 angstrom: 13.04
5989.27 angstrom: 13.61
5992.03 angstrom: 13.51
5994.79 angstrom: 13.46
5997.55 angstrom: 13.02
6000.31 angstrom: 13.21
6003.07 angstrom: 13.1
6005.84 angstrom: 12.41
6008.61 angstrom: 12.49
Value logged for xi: -12.5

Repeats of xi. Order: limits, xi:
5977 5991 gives -12.7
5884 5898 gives -10.7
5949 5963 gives -12.7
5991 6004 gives -13.1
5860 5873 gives -12.9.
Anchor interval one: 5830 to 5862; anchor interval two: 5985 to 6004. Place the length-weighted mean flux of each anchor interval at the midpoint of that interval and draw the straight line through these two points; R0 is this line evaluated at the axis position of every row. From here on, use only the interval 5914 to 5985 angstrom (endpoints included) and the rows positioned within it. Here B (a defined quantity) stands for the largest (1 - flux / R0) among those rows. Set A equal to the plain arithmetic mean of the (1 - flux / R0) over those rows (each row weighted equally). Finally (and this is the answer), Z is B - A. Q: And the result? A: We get 0.043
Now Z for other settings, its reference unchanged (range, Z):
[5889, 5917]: 0.116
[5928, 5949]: 0.054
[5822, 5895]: 0.172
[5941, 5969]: 0.030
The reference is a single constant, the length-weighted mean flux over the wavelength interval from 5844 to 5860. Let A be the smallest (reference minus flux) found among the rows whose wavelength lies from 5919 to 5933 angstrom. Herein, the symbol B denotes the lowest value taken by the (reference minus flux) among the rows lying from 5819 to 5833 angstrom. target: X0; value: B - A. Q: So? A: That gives -0.42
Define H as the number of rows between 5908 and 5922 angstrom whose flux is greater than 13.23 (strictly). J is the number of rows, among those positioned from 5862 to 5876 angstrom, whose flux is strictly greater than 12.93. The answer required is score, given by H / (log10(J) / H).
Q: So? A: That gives 1.4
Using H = 1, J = 5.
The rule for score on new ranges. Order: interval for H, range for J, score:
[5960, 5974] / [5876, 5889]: 1.7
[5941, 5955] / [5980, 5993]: 8.4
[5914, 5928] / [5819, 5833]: 0.0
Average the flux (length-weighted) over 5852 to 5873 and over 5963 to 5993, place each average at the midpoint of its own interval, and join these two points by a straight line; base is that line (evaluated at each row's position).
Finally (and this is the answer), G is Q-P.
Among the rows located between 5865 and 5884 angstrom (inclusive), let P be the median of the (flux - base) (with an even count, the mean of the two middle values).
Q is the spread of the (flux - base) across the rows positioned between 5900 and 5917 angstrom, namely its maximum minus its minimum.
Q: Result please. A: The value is 0.10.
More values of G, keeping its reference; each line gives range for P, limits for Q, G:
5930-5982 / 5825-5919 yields 3.15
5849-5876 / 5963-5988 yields 0.46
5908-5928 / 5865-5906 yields 3.12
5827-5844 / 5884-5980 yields 3.29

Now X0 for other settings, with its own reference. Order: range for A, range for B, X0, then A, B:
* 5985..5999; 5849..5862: 0.14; -0.2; -0.11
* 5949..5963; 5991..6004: -0.38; 0.2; -0.15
